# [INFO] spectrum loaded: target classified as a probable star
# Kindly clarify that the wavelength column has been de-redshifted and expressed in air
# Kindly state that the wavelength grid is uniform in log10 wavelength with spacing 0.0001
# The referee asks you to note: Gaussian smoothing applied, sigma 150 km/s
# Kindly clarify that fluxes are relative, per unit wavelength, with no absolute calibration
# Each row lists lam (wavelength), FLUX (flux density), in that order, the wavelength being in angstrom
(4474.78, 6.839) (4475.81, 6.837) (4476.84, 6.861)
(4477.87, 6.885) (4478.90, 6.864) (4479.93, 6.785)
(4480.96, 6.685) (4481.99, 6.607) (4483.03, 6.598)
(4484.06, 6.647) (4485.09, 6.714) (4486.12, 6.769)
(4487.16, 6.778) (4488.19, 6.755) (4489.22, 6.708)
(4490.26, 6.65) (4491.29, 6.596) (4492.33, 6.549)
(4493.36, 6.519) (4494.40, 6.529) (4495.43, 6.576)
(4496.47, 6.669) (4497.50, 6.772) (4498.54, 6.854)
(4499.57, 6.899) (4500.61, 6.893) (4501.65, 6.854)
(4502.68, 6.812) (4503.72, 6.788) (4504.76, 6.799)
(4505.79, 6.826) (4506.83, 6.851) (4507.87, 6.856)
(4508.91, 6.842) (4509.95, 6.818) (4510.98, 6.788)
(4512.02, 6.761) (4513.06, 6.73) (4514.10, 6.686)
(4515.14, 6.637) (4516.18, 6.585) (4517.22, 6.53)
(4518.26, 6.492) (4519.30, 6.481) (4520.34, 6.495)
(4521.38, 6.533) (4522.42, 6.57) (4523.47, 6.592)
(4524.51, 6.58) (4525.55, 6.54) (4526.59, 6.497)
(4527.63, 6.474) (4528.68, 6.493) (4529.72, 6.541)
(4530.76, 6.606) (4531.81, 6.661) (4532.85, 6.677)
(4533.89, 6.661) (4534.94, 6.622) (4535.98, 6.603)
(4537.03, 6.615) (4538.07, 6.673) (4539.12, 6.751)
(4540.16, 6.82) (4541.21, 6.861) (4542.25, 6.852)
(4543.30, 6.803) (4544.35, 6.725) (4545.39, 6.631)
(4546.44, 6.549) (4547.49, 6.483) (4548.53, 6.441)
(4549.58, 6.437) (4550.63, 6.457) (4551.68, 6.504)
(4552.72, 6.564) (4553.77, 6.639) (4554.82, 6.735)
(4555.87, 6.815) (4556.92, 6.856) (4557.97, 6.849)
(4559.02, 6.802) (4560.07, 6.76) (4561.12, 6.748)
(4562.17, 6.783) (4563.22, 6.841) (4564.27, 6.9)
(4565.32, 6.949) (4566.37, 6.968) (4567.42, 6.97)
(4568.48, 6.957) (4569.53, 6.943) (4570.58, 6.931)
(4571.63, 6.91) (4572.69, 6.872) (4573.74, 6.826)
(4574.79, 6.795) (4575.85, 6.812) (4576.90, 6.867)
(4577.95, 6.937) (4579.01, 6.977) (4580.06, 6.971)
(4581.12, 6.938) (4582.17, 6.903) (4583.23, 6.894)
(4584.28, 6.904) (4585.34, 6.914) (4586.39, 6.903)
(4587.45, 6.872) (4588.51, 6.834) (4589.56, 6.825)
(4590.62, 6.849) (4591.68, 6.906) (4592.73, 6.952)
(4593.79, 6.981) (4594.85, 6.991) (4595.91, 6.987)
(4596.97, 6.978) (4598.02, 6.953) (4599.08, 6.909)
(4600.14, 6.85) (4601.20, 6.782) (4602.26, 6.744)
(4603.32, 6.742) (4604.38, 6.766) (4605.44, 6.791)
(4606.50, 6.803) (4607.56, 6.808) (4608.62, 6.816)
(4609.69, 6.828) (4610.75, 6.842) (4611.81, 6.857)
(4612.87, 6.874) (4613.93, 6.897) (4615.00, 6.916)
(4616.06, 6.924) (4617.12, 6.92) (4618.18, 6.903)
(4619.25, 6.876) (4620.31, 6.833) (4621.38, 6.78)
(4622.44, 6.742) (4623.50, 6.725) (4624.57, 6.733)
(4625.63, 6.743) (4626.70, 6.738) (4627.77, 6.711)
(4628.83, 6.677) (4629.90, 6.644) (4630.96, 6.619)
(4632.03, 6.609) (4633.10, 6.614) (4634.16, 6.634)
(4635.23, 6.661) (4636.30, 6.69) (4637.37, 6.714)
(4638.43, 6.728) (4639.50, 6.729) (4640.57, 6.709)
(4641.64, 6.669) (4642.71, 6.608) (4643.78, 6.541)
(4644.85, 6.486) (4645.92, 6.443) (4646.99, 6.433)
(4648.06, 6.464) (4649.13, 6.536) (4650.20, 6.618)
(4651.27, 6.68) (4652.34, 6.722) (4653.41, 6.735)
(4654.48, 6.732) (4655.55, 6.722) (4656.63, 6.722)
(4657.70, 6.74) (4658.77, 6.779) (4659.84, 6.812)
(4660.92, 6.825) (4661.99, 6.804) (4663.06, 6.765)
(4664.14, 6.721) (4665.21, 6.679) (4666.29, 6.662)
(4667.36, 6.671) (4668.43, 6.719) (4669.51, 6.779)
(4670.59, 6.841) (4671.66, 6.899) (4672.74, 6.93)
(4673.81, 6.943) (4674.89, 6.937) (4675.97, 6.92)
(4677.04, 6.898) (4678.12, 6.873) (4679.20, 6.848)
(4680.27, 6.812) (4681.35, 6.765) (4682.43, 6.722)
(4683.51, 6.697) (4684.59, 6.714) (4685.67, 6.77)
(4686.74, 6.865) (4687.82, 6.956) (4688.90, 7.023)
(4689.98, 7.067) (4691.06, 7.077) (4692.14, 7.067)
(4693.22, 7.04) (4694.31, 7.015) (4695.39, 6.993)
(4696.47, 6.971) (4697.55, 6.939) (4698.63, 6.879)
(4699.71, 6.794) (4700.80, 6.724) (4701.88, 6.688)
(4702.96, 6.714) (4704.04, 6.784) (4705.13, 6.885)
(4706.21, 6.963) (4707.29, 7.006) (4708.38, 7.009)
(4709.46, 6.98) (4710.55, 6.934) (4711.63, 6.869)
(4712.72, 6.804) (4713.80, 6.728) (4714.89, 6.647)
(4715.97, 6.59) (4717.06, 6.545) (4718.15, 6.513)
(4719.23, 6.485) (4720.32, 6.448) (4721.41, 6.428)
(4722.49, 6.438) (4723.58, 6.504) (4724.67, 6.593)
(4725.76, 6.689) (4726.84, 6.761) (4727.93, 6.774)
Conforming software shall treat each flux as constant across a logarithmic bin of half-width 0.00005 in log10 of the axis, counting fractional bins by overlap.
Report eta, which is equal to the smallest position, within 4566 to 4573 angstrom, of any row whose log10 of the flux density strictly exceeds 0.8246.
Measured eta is 4566.37 angstrom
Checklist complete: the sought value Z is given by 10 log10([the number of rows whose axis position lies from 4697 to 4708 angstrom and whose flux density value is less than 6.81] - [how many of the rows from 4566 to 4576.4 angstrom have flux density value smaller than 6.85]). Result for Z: 3.0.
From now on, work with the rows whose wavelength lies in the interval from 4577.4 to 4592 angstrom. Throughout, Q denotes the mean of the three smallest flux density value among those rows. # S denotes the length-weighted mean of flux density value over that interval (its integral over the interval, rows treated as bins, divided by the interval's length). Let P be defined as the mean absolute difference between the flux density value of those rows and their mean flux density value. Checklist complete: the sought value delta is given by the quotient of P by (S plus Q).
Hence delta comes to 0.002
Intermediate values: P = 0.03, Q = 6.84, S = 6.90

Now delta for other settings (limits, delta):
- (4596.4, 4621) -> 0.004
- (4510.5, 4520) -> 0.007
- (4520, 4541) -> 0.005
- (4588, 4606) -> 0.006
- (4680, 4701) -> 0.009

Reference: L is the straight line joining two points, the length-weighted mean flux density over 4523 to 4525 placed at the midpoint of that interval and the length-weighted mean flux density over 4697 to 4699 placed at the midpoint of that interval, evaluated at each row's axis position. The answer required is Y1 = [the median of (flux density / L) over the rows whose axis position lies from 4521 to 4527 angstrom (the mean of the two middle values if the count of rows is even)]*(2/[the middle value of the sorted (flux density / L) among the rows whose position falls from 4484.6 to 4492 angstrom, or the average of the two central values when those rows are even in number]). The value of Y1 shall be 1.93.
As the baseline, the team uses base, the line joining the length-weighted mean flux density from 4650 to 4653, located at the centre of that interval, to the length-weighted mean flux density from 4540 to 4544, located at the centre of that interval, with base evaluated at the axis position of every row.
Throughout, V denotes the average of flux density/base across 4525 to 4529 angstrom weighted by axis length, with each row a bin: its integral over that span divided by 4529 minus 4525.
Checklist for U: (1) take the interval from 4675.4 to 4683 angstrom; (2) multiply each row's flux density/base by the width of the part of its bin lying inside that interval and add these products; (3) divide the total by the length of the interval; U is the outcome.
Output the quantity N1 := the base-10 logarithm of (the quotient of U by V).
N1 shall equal 0.03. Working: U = 1.03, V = 0.95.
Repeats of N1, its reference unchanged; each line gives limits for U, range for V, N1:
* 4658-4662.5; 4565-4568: 0.00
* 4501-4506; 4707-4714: -0.02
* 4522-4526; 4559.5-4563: -0.02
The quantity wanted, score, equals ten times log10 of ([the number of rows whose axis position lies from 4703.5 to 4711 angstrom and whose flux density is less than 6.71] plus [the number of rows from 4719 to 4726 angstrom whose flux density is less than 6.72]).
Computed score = 8.5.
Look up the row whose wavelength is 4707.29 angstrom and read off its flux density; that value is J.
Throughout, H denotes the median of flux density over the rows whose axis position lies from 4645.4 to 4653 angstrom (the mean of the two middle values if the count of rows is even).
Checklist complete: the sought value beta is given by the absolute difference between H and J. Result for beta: 0.47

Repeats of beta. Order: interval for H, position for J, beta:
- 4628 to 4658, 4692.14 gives 0.40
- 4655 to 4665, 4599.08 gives 0.14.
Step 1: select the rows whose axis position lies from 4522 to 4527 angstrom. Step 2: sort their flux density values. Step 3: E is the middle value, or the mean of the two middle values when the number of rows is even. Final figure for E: 6.57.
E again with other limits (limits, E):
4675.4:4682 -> 6.86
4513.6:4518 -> 6.61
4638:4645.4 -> 6.67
